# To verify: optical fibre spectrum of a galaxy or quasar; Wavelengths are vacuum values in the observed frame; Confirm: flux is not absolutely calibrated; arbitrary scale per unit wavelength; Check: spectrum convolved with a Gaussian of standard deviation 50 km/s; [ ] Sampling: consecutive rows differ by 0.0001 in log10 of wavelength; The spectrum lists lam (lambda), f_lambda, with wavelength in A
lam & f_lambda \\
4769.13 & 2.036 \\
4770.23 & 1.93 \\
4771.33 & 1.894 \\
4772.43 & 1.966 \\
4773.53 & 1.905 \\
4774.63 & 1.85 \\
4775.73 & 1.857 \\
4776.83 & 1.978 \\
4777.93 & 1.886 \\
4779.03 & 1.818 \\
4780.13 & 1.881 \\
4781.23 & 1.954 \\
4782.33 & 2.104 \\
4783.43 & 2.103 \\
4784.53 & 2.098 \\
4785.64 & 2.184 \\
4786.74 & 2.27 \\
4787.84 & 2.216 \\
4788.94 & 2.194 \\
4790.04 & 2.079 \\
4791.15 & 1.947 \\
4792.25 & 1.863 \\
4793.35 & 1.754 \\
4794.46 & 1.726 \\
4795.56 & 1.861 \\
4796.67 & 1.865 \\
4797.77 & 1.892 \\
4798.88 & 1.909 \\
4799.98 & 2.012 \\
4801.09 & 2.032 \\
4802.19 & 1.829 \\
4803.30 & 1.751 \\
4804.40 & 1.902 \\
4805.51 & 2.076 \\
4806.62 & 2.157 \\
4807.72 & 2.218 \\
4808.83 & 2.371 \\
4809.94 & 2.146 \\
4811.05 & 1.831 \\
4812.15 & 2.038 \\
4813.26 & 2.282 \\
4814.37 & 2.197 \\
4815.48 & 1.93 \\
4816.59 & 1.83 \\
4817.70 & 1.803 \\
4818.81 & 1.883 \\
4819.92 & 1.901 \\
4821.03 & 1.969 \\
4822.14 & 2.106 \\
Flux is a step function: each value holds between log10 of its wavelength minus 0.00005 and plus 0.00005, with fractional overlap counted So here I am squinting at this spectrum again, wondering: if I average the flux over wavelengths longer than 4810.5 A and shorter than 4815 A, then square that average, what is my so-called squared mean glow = 4.4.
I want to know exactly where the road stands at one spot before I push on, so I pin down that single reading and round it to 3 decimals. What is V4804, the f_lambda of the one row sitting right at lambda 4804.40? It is 1.902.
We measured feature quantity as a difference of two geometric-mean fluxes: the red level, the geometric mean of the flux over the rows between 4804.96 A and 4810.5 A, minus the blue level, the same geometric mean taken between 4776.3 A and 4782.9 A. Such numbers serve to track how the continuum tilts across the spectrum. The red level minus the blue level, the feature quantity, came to 0.26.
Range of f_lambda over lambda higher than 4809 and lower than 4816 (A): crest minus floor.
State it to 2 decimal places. 0.45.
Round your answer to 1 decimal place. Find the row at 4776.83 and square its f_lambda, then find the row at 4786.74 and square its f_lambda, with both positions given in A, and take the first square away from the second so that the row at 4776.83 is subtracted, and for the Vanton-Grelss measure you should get 1.2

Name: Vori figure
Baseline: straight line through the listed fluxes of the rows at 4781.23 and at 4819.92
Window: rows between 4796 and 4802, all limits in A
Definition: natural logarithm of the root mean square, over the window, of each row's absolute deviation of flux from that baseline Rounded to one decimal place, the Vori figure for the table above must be -2.7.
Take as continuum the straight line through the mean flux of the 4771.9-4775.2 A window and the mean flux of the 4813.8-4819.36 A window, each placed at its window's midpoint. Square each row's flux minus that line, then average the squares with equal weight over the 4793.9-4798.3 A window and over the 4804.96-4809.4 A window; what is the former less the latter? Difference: -0.08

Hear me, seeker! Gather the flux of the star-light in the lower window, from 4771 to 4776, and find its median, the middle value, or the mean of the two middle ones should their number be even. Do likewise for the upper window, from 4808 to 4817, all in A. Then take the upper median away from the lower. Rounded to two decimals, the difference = -0.20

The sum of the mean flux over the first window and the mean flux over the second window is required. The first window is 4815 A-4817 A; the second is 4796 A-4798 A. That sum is 3.76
